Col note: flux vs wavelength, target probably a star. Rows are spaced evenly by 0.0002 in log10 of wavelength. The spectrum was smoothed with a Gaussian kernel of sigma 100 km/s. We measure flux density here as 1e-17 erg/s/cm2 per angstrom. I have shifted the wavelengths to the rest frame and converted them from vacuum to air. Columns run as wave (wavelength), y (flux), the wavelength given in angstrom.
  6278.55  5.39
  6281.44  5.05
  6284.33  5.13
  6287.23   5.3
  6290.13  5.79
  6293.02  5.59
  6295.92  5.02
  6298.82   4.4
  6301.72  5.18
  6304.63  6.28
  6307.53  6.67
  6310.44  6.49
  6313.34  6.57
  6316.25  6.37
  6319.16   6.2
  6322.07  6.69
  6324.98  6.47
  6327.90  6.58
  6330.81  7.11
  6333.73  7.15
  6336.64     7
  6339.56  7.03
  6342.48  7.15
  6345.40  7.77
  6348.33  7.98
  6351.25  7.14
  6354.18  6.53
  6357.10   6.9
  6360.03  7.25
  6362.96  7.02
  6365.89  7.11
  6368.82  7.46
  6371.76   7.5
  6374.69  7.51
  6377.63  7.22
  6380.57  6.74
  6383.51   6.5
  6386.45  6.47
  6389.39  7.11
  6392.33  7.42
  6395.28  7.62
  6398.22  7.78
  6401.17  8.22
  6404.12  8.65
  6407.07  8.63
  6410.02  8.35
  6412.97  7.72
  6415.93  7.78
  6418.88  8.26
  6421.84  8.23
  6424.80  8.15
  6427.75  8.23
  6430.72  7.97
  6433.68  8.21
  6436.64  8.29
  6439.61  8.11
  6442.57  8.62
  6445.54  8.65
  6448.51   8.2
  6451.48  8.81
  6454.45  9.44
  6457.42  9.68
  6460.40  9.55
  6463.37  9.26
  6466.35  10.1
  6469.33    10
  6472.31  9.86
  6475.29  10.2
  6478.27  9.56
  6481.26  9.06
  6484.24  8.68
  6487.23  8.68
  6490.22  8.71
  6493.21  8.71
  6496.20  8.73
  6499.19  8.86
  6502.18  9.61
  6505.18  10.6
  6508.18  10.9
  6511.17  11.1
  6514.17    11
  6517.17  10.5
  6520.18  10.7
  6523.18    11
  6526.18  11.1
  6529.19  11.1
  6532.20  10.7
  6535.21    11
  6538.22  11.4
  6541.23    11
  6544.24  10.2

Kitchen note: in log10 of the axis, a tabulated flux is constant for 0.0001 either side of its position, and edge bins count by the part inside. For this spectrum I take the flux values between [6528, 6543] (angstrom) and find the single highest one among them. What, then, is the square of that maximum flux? 130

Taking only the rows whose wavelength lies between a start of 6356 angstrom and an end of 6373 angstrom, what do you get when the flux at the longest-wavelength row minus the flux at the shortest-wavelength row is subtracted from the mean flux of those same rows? 6.6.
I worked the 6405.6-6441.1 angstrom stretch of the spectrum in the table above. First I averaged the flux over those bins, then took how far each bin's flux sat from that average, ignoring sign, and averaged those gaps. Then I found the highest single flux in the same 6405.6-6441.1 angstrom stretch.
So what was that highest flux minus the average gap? 8.5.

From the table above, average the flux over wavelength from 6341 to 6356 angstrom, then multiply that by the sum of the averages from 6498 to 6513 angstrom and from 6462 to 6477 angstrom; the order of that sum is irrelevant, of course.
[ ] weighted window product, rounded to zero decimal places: 147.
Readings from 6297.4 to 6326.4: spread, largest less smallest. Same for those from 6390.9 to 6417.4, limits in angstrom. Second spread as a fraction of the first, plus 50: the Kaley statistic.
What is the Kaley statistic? 50.5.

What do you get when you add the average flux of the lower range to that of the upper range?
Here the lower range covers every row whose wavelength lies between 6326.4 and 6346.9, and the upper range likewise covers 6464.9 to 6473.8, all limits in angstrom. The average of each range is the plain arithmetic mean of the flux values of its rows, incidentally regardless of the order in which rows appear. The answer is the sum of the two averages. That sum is 17.1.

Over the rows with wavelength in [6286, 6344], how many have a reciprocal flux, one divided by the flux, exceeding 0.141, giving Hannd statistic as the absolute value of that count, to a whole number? 17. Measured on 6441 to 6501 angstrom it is 0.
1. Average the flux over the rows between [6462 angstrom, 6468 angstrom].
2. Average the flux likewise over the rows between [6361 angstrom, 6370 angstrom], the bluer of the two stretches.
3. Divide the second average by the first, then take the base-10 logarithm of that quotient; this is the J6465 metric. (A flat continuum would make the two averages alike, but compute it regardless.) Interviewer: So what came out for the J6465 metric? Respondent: -0.13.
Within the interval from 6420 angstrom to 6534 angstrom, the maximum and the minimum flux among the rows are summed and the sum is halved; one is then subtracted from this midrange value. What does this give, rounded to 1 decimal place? 8.5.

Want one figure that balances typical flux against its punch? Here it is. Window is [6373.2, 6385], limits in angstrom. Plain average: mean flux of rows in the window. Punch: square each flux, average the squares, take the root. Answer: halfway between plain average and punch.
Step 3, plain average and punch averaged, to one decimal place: 7.0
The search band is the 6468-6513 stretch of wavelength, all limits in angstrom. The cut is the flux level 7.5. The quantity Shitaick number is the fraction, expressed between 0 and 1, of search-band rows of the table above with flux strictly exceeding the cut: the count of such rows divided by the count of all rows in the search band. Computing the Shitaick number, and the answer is 1.00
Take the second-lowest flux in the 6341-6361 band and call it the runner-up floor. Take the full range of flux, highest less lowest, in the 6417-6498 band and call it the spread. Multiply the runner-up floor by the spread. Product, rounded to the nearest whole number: 15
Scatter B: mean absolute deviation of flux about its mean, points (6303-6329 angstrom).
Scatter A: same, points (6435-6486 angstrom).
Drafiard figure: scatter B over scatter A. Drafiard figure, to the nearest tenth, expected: 0.2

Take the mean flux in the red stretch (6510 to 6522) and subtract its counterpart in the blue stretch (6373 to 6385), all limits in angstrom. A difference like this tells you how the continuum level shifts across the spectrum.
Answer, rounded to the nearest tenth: 3.8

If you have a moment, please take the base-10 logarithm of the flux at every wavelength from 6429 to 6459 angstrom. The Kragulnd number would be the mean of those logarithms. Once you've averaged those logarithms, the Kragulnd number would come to 0.93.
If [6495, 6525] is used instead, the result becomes 1.01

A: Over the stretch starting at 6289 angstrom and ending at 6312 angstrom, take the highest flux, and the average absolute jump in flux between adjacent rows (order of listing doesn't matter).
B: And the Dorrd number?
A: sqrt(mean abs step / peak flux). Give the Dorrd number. 0.287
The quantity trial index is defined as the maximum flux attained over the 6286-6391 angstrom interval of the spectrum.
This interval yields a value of 7.98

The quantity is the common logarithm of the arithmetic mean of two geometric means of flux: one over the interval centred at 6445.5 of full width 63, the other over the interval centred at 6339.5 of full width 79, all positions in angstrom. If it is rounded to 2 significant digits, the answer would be 0.89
